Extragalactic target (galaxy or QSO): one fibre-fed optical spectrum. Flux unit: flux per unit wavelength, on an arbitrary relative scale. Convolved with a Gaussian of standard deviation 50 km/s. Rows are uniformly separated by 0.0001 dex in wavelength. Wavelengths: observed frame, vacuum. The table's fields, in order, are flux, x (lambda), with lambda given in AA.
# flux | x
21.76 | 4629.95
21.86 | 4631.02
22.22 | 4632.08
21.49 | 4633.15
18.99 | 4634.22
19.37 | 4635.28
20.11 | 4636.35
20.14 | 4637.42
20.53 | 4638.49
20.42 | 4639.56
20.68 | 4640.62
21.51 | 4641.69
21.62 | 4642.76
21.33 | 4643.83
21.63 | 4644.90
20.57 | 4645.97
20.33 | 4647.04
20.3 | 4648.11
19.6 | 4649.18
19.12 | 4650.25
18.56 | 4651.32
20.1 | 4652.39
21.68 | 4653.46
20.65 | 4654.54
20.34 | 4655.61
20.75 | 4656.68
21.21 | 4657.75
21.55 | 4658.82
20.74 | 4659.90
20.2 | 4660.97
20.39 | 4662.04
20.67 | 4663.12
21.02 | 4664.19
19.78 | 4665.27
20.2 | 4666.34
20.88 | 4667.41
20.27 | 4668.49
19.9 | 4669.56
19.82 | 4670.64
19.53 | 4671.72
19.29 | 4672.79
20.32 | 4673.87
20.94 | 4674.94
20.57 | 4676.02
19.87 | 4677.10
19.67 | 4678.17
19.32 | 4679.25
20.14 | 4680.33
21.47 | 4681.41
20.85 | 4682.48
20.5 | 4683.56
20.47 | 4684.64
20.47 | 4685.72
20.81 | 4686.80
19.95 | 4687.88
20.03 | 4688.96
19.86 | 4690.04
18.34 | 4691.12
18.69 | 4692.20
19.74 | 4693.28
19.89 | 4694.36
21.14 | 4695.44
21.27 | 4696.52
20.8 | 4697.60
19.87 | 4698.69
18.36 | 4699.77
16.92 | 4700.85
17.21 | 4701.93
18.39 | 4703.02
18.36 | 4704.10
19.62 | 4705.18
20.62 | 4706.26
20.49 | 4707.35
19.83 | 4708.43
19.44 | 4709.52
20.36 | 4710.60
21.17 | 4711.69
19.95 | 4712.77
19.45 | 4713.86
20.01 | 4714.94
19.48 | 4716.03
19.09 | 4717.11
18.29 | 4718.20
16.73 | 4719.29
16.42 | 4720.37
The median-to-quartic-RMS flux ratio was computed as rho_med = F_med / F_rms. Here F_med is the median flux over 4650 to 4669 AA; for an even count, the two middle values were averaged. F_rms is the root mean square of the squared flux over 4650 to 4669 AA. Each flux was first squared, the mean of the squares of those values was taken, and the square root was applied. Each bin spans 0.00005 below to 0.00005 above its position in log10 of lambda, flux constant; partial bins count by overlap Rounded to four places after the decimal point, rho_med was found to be 0.0489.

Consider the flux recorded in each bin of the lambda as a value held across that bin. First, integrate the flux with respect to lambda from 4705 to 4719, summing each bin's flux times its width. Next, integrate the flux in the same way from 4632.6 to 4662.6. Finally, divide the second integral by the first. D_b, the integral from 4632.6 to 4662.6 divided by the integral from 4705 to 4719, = 2.2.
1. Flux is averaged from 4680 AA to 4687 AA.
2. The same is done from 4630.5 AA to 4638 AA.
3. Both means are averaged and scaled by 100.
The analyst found 2064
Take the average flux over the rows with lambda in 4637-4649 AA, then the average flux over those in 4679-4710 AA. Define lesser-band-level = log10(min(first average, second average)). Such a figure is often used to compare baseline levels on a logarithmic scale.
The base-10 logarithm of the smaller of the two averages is 1.30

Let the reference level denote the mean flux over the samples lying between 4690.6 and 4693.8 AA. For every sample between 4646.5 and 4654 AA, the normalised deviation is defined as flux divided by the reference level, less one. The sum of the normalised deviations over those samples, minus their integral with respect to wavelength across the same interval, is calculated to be -0.027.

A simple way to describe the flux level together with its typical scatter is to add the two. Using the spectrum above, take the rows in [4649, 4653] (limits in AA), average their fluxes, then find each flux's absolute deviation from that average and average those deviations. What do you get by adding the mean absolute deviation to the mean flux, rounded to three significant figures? 19.9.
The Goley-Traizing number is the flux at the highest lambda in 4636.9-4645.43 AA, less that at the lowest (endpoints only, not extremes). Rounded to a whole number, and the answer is 1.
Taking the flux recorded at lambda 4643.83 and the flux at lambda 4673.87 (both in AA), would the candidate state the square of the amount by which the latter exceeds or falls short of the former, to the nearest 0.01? 1.02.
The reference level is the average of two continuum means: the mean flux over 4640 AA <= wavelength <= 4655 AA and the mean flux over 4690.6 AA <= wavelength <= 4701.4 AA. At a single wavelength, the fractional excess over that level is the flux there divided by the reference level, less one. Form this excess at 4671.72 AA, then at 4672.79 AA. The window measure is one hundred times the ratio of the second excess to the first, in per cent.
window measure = 148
